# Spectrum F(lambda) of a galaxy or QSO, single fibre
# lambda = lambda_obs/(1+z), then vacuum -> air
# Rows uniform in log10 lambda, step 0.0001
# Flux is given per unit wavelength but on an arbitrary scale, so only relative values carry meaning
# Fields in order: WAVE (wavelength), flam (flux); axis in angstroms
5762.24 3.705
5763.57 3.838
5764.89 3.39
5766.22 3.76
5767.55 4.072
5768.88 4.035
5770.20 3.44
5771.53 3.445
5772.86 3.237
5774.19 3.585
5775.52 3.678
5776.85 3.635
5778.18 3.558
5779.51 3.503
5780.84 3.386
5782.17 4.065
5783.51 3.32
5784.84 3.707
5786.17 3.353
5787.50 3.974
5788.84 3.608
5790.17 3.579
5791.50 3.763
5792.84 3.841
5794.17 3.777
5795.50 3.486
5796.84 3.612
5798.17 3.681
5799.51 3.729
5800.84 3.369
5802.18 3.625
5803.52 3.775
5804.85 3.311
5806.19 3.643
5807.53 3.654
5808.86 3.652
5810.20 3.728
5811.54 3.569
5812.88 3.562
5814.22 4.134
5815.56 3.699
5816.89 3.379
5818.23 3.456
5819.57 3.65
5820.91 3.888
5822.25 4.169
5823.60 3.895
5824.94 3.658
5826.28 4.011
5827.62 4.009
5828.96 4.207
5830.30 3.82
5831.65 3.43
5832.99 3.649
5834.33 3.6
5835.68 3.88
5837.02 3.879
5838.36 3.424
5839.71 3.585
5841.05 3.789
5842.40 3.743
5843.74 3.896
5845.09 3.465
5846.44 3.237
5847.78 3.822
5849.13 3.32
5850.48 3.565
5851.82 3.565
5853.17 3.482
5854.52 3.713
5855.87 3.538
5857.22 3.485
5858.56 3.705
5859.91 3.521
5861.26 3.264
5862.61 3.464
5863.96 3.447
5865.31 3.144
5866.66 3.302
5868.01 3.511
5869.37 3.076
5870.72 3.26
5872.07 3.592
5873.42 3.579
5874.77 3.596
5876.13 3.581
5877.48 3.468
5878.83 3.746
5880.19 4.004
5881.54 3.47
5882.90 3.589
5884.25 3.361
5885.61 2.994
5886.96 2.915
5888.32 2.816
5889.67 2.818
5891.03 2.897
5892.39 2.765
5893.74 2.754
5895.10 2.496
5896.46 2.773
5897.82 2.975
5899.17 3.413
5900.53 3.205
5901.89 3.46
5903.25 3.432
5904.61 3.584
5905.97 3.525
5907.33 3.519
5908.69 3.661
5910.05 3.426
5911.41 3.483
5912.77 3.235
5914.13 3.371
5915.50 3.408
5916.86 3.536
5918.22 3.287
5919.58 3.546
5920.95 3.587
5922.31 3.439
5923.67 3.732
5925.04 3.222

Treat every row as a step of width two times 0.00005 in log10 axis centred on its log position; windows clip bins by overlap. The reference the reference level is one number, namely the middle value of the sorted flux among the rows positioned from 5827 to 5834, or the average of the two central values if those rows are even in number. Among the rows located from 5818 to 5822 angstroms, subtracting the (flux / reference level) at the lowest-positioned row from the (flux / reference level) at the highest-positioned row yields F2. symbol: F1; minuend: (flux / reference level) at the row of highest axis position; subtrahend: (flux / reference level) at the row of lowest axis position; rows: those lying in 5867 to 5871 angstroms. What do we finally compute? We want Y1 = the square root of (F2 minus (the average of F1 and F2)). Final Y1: 0.30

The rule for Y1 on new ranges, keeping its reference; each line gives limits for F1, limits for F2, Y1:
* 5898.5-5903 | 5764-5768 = 0.29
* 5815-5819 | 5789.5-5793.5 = 0.26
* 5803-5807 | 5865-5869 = 0.26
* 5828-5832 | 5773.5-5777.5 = 0.33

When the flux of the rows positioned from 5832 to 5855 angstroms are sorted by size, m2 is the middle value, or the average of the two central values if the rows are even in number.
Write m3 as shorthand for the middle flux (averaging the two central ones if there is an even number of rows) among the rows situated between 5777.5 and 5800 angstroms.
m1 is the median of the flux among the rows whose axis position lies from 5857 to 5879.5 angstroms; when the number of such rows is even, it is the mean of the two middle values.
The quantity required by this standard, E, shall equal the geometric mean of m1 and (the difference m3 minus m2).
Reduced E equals 0.20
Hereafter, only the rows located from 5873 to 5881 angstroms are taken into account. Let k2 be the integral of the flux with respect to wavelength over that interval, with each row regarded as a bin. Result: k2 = 29.3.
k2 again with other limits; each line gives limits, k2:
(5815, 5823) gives 29.7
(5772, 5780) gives 28.2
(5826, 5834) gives 30.7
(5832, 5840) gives 29.3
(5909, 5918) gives 30.7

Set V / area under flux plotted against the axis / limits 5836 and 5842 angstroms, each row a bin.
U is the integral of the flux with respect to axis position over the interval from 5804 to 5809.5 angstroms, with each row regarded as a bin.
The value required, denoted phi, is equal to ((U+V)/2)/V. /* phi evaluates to 0.94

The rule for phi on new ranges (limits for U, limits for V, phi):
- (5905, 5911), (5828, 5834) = 0.97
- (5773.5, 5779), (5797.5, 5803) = 1.00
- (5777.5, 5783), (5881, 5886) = 1.09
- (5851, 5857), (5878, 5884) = 0.99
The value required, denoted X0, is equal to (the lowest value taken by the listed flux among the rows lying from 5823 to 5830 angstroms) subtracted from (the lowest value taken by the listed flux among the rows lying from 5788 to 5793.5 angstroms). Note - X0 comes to -0.08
